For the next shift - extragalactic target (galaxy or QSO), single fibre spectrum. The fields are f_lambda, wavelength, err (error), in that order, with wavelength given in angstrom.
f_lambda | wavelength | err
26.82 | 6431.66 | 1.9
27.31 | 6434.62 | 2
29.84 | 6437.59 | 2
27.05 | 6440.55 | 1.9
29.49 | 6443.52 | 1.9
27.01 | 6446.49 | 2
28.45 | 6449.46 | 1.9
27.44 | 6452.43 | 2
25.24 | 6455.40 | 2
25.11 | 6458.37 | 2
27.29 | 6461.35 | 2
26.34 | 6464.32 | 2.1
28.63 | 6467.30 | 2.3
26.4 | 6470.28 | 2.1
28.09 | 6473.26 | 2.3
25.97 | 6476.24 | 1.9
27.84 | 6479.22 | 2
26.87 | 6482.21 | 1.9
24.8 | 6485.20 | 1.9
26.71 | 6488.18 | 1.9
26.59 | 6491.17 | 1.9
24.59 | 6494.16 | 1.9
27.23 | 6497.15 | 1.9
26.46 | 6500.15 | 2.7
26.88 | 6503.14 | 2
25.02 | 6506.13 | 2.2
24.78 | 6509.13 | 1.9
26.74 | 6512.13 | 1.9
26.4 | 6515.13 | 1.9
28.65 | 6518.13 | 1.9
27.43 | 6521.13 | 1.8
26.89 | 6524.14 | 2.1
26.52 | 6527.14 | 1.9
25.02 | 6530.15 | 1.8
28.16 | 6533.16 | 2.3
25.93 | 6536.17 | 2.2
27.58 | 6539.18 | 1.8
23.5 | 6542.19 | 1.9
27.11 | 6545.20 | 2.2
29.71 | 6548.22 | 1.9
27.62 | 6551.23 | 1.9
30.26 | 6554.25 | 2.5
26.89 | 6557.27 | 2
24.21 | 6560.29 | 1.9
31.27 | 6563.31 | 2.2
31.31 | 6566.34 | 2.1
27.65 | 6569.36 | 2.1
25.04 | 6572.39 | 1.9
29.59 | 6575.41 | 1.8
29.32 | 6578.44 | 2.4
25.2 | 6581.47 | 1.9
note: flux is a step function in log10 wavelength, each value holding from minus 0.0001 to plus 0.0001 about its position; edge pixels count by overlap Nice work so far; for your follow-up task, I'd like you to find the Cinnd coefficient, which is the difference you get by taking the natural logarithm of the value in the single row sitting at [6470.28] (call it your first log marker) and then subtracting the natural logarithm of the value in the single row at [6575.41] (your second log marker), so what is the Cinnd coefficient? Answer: -0.11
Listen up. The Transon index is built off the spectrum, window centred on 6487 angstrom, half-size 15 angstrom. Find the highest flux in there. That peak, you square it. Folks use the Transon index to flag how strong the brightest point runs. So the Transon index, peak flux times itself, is 789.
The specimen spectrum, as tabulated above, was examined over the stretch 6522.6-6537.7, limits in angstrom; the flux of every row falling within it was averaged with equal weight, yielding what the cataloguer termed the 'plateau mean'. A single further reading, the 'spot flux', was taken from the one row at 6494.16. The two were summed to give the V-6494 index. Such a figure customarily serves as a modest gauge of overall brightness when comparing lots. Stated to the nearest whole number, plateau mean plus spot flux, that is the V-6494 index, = 51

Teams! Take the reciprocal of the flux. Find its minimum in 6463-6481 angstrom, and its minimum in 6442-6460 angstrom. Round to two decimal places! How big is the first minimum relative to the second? 1.03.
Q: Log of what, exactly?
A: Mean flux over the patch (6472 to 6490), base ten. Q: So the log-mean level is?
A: 1.43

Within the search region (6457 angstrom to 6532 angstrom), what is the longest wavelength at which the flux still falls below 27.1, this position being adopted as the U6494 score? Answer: 6530.15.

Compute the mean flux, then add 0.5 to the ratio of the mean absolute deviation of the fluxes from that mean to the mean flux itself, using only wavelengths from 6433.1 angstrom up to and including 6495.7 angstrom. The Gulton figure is 0.540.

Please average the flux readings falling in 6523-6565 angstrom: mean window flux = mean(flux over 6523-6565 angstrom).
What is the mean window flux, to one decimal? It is 27.2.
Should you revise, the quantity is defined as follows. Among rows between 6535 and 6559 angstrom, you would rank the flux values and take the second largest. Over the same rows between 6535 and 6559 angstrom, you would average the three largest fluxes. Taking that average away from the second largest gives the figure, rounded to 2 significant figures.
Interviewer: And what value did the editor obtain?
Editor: 0.51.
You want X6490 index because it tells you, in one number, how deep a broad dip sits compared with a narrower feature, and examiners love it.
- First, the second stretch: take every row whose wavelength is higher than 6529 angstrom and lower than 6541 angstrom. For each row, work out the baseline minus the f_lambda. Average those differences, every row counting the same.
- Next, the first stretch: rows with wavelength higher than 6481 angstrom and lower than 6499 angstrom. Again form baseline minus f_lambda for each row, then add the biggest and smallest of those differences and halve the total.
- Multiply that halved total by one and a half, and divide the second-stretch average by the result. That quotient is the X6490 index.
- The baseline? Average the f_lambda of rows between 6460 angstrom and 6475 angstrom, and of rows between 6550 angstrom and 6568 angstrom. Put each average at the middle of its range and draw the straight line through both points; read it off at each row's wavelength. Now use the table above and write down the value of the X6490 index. 0.6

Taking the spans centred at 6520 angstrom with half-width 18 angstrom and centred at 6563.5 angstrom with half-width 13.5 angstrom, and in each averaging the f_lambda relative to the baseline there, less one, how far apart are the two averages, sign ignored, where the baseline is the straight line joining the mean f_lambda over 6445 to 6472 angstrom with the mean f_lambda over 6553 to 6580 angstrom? 0.04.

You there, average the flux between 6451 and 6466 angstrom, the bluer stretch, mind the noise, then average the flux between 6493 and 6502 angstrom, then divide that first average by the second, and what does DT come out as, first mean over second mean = 1.01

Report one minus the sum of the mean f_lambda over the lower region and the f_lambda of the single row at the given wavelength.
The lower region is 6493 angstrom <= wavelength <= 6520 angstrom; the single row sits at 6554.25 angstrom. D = -56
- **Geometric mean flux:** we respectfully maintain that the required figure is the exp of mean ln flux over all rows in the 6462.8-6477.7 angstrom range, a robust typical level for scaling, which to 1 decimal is 27.1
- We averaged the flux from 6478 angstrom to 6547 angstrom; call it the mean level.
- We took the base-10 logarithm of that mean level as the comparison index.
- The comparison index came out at 1.42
